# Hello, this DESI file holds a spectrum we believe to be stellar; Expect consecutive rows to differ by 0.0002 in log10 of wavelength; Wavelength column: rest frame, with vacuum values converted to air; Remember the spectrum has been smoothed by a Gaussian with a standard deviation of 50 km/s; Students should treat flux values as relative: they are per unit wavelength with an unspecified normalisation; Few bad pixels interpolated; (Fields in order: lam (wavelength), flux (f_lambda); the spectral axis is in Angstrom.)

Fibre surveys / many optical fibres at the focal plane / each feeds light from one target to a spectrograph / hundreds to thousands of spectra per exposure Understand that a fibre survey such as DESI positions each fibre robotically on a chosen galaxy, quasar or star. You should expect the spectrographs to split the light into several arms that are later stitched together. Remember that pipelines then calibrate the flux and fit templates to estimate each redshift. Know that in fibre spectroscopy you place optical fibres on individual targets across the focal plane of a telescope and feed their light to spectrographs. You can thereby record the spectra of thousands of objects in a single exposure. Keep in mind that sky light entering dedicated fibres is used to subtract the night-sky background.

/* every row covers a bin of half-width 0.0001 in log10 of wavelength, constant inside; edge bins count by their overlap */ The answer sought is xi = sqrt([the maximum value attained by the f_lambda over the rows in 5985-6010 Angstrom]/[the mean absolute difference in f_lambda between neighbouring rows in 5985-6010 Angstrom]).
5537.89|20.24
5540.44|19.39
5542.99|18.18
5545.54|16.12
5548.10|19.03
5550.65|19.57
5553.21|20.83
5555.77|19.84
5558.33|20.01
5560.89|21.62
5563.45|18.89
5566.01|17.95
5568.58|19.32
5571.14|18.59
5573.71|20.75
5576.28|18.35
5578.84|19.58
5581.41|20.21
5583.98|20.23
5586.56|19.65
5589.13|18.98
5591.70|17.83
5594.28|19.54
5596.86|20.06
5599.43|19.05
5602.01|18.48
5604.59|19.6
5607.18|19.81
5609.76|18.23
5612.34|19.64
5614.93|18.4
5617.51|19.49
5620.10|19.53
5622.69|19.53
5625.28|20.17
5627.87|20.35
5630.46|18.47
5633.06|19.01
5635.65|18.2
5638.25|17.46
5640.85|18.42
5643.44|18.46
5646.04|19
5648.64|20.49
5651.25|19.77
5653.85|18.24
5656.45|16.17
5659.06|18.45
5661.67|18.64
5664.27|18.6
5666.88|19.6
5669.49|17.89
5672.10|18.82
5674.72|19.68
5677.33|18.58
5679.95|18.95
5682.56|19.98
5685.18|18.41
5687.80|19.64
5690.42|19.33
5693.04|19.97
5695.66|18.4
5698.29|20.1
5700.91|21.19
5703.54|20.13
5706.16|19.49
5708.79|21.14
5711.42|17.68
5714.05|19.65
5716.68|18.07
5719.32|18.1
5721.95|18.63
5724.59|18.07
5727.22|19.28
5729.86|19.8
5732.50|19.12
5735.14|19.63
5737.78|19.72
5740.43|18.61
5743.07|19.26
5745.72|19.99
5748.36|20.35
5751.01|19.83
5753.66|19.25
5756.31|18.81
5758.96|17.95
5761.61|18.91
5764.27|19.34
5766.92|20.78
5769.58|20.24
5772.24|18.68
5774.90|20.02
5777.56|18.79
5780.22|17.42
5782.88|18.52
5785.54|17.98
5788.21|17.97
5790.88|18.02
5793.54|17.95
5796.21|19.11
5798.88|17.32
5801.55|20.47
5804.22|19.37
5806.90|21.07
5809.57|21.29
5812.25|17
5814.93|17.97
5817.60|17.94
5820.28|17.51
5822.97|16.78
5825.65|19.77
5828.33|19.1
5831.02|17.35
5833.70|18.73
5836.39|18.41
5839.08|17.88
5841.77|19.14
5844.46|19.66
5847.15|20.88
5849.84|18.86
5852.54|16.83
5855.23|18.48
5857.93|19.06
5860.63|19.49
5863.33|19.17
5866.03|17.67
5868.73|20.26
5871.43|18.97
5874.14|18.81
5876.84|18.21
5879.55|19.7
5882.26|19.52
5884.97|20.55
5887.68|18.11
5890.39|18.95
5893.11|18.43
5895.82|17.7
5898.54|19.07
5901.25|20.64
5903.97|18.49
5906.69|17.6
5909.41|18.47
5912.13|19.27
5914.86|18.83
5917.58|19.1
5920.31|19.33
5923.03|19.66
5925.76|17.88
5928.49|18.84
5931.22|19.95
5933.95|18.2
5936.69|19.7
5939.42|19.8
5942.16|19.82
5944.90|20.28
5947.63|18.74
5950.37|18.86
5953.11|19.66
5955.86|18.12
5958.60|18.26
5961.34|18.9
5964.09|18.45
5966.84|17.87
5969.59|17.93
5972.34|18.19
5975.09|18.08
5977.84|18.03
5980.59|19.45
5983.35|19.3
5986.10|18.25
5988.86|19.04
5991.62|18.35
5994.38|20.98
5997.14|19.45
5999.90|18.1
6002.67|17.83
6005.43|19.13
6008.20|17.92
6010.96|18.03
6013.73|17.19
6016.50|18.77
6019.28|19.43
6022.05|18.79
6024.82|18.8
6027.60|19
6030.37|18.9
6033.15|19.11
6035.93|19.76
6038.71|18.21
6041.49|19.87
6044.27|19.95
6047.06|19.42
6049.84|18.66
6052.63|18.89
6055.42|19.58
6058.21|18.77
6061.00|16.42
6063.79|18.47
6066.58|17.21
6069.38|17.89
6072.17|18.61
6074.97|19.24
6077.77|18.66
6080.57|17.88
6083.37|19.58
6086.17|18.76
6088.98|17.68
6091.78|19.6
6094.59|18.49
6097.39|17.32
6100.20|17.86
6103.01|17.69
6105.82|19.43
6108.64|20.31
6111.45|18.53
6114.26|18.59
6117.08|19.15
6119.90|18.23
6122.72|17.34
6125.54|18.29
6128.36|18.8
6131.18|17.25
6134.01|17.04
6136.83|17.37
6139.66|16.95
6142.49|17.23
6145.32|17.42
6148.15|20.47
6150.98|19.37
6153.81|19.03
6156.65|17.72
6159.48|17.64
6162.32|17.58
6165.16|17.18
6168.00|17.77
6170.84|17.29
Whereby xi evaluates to 4.1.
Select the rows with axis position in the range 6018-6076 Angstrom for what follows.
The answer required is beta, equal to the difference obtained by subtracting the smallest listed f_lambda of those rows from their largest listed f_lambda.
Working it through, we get 3.5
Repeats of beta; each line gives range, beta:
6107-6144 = 3.4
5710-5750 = 2.7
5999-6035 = 2.2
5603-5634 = 2.1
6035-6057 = 1.7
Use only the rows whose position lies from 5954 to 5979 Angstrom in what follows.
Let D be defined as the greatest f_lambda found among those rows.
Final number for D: 18.9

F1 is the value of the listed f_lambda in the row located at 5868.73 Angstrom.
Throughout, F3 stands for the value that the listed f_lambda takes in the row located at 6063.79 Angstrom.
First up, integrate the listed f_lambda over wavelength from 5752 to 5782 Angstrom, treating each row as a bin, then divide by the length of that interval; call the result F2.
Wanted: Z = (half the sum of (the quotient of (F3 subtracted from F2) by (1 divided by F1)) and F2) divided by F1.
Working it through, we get 0.8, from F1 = 20.26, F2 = 19.1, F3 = 18.47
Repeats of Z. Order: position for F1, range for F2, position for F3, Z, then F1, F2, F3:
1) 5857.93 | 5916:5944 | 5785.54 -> 1.1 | 19.06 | 19.2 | 17.98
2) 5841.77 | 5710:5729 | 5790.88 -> 0.7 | 19.14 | 18.5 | 18.02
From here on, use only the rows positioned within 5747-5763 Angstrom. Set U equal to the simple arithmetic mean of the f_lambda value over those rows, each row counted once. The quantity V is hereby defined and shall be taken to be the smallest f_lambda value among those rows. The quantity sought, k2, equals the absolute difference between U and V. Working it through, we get 1.2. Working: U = 19.2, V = 17.95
